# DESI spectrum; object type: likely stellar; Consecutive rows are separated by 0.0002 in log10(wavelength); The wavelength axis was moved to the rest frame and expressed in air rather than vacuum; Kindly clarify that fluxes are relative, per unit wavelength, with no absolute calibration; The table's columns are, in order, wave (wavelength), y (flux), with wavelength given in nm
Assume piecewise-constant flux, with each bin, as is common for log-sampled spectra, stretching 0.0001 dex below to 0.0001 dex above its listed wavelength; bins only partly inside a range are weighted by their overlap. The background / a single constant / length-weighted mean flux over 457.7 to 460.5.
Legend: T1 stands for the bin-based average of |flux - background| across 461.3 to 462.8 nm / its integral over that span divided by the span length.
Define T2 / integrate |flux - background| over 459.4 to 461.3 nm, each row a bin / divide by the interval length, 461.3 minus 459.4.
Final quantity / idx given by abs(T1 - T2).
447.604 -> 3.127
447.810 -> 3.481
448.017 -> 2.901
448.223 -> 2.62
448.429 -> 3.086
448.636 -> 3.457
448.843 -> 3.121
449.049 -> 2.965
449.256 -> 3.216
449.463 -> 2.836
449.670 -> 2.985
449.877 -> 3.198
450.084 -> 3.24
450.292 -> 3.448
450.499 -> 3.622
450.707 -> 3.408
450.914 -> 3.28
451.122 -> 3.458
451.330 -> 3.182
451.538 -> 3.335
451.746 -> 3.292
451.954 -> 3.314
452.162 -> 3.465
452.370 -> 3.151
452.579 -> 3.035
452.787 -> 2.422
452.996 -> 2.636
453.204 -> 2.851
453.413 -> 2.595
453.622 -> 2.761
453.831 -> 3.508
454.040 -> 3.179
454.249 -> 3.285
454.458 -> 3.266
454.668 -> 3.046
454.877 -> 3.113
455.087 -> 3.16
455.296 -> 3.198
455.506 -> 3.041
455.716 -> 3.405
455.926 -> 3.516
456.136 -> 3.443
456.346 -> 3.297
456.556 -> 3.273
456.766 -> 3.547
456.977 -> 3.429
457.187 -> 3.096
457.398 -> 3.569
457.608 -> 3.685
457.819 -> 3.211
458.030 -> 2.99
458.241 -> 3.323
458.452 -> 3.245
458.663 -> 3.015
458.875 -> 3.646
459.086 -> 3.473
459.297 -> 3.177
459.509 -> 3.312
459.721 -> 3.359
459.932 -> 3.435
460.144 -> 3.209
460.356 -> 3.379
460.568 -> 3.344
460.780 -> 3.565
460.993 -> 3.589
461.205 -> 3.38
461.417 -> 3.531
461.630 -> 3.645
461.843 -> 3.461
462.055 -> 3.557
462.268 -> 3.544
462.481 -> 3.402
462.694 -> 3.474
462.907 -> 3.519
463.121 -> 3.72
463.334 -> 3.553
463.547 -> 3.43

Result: 0.100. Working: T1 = 0.22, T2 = 0.123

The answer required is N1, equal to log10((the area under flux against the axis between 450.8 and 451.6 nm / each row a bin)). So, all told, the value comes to 0.42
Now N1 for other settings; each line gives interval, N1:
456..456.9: 0.49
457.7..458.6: 0.46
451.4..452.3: 0.48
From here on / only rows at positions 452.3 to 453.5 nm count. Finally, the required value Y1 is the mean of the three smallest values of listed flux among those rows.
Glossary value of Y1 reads 2.6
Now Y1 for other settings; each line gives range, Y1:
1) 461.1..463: 3.4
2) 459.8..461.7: 3.3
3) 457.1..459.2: 3.0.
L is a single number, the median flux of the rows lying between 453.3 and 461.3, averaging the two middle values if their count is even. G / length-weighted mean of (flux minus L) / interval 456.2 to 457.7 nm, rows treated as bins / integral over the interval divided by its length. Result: 0.11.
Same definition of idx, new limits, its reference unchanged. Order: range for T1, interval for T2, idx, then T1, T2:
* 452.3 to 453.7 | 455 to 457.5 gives 0.368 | 0.52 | 0.154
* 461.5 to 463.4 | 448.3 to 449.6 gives 0.003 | 0.25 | 0.245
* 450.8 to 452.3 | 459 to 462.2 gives 0.086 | 0.08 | 0.163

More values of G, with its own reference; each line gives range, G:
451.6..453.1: -0.25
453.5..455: -0.15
